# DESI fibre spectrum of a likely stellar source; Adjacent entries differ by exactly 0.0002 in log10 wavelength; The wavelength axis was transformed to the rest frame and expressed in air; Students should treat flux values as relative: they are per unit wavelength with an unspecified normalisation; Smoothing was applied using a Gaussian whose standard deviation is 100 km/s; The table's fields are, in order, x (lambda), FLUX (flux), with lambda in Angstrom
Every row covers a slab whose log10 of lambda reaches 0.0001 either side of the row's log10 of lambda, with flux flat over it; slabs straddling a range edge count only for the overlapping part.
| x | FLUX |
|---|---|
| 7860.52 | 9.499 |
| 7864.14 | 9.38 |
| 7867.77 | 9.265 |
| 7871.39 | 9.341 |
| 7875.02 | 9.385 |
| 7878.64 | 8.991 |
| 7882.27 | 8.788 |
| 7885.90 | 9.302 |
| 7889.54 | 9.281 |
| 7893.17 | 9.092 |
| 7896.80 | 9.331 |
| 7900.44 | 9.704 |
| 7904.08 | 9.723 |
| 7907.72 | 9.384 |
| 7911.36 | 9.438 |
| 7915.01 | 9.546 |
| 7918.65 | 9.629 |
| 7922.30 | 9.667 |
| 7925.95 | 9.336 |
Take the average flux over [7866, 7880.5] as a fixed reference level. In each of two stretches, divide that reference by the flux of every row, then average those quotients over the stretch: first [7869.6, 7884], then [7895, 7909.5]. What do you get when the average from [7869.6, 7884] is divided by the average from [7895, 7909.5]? 1.05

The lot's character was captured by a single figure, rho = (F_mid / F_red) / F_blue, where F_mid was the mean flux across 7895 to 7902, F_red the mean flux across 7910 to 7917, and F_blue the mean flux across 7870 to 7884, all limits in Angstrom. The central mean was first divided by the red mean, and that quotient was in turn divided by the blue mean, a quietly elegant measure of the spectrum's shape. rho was 0.110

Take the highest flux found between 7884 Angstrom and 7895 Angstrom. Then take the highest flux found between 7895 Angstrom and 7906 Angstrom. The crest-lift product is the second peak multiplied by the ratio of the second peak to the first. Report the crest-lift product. 10.2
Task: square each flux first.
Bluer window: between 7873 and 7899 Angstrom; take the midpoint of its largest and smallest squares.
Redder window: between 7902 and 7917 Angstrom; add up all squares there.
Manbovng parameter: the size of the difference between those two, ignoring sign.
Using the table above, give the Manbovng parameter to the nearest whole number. 280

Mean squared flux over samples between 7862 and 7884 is 85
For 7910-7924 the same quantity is 92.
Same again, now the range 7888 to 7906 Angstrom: 89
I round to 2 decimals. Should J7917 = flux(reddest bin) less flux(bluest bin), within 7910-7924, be 0.23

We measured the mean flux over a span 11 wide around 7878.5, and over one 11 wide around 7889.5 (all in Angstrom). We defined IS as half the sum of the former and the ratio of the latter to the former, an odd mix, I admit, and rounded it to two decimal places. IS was 5.04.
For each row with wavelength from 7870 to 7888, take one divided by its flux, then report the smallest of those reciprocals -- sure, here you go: 0.1066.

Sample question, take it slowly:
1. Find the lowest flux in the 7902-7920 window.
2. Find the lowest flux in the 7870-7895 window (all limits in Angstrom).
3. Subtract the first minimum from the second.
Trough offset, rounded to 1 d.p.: -0.6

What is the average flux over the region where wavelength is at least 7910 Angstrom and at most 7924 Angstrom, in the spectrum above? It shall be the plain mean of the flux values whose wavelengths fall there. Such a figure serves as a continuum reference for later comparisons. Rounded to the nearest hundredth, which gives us 9.57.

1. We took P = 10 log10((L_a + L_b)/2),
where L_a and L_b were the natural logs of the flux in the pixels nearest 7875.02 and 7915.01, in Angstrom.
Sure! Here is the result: 3.52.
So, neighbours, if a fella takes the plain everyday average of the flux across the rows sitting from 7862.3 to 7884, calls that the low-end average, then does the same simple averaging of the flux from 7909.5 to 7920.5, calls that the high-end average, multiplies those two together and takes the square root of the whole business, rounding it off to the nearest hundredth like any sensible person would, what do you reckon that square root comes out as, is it 9.36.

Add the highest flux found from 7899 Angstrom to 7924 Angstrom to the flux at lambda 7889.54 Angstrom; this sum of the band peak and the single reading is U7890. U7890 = 19.0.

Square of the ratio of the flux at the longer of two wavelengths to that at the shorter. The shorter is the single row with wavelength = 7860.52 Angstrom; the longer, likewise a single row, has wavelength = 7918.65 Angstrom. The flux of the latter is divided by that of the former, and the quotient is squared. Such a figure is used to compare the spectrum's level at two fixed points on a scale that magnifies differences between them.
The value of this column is 1.03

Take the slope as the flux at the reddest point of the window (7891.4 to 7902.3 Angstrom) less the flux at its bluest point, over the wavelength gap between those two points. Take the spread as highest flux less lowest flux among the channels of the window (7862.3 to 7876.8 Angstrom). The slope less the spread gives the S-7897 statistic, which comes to -0.036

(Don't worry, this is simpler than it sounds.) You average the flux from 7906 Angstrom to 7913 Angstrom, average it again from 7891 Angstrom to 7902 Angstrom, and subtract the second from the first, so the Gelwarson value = 0.04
